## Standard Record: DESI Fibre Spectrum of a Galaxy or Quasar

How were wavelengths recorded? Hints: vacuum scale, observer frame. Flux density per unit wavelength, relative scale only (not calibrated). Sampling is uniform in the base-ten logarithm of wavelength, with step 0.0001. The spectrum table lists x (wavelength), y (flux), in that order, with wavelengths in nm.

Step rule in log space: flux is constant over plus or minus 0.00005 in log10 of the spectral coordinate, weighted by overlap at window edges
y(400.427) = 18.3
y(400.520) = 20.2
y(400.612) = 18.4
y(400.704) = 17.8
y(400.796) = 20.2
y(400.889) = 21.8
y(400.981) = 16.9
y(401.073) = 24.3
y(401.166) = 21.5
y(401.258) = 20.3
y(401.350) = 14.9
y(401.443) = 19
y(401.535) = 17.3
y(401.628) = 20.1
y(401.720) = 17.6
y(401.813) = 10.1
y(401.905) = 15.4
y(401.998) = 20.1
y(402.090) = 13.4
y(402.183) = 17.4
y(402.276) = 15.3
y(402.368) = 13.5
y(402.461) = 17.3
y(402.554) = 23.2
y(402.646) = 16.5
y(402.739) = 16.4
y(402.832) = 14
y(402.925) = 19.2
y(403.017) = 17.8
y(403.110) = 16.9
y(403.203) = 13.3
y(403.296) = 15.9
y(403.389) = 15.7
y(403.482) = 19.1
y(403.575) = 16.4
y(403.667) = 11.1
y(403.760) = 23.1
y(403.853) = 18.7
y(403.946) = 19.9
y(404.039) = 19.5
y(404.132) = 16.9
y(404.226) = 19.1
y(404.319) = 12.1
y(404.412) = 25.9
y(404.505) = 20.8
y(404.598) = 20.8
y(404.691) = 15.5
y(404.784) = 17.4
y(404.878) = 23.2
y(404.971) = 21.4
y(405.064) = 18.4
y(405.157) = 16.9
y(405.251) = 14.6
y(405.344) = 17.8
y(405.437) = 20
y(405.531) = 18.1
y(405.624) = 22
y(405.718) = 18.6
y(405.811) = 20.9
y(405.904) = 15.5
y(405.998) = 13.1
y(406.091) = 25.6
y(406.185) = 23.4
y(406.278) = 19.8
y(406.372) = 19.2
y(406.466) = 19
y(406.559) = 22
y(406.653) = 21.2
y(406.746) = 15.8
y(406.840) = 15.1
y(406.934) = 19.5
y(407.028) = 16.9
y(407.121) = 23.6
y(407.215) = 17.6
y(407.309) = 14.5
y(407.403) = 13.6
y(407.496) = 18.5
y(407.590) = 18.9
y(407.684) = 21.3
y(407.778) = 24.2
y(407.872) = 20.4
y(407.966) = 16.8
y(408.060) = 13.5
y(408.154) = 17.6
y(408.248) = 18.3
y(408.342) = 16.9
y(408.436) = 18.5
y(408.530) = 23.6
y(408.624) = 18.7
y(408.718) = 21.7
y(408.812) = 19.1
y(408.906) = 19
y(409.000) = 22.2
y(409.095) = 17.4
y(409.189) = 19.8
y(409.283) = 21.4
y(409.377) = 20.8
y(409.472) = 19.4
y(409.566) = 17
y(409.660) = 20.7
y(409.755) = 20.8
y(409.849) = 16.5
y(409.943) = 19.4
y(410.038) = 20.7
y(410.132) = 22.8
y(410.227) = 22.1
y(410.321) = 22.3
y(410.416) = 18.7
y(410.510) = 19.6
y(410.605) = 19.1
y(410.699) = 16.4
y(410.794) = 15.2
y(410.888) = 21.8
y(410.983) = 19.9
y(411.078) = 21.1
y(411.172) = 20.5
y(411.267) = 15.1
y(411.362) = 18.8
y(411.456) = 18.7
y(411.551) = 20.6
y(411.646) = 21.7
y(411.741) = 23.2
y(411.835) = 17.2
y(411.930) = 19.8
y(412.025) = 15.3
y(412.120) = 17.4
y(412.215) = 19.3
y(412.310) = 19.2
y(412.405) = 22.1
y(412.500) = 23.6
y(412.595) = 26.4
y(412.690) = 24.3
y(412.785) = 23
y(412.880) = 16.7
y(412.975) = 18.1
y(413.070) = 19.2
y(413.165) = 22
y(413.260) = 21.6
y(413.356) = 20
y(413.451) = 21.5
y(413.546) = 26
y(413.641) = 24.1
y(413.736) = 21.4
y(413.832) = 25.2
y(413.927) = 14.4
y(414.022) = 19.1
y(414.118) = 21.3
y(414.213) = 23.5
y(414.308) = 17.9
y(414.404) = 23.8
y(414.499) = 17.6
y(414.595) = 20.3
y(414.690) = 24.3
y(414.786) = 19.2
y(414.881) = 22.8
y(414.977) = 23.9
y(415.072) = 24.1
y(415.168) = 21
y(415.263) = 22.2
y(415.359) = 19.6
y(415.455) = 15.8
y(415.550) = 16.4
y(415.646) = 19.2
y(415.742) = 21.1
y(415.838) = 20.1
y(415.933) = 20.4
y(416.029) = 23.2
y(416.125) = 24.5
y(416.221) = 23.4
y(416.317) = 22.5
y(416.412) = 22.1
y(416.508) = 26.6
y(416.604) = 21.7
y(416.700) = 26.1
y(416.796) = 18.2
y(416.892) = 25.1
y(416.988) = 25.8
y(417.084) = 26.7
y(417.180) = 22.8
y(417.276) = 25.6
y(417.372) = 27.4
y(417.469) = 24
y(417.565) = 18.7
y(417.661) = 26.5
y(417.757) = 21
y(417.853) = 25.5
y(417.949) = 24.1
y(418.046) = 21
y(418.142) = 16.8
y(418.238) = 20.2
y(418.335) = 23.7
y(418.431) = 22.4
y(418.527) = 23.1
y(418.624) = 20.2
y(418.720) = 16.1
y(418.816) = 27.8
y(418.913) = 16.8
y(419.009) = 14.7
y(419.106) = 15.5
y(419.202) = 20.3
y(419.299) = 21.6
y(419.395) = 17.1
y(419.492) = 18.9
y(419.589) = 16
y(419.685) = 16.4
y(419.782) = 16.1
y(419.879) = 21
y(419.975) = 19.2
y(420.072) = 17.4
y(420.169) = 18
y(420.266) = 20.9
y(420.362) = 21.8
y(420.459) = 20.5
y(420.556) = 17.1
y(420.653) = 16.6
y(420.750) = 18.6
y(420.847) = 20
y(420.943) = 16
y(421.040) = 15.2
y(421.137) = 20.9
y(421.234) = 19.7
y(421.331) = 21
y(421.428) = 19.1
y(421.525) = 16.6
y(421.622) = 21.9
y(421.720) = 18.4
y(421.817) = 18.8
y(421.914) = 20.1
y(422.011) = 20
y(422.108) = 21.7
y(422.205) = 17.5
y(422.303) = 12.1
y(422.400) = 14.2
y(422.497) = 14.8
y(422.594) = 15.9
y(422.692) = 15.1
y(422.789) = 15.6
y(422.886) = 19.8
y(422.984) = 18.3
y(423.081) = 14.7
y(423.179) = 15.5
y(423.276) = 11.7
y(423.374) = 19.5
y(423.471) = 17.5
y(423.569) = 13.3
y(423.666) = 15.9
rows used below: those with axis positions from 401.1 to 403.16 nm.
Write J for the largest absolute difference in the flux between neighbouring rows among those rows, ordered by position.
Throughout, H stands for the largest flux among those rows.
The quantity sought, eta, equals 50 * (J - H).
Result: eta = -785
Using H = 23.2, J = 7.5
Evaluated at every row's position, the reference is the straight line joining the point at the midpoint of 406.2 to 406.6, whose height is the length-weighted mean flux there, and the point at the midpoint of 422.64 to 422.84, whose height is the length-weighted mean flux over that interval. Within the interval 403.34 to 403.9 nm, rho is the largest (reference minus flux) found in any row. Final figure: 10.0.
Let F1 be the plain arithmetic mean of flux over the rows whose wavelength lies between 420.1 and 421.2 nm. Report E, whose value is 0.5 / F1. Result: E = 0.0268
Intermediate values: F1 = 18.7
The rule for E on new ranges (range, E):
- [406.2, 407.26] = 0.0262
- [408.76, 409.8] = 0.0253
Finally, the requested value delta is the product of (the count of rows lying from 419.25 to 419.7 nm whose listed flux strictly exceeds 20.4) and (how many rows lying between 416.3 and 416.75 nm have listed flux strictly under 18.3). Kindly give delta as 0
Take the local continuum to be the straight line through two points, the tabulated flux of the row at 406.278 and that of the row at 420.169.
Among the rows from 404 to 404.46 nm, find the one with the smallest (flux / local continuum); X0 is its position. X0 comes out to 404.319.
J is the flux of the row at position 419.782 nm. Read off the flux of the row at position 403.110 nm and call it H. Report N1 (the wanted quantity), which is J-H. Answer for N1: -0.8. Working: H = 16.9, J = 16.1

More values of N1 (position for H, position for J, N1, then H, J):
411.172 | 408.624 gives -1.8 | 20.5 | 18.7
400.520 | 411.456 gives -1.5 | 20.2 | 18.7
